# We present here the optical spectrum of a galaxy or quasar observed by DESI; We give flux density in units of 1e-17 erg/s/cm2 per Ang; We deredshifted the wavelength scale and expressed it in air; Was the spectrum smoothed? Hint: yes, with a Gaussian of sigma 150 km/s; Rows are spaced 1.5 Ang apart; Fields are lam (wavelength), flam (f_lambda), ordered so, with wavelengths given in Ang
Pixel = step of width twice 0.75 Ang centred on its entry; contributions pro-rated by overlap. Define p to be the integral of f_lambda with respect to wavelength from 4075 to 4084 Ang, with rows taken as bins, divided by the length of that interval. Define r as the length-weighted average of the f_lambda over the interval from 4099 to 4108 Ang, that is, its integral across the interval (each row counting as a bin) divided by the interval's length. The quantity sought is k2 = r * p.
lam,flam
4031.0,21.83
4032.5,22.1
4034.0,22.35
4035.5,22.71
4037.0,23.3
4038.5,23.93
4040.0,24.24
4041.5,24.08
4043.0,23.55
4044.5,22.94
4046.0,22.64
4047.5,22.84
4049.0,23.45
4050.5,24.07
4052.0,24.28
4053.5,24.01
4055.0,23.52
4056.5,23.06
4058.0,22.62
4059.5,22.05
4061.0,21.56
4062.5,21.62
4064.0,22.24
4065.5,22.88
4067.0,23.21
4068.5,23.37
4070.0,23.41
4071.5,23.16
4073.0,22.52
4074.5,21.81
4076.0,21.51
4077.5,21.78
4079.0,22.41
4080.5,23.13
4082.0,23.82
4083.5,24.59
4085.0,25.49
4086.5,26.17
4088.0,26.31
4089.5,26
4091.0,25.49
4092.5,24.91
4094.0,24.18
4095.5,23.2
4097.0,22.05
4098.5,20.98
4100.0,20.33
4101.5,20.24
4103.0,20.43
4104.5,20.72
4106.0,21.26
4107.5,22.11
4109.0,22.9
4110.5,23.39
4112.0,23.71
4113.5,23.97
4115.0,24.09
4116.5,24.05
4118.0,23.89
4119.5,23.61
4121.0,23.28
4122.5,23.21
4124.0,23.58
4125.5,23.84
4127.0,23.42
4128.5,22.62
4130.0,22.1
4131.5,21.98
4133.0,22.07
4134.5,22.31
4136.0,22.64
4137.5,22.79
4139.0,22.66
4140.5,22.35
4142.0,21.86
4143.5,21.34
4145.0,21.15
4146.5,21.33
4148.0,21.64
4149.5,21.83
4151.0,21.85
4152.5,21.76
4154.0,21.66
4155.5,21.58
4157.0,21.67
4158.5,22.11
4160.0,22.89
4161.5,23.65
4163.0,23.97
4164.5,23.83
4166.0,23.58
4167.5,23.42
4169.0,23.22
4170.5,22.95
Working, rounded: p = 22.8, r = 20.8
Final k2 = 475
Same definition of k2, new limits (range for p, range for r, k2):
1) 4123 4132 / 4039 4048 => 537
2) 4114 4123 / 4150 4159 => 516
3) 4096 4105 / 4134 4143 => 467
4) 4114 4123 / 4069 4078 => 531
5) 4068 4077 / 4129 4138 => 504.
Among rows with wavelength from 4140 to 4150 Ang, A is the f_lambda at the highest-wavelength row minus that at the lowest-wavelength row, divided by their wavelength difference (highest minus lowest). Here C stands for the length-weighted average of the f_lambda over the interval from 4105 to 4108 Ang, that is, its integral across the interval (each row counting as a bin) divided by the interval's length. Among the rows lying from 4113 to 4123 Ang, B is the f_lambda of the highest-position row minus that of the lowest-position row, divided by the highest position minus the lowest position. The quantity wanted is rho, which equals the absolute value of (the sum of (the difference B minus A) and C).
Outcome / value 22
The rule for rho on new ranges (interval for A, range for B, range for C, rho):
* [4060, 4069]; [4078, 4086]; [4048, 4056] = 24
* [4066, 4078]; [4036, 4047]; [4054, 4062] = 23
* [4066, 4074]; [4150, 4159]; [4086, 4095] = 26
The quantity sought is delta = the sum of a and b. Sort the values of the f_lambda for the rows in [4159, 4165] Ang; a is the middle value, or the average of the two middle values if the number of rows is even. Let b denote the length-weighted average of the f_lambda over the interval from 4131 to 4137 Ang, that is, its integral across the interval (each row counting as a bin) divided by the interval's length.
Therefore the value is 46.0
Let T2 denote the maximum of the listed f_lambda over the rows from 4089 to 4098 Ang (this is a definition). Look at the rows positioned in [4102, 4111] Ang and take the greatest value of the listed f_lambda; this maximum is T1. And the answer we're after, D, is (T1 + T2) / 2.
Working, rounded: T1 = 23.39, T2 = 26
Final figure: 24.7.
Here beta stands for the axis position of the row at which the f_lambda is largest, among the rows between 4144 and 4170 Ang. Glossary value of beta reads 4163.0 Ang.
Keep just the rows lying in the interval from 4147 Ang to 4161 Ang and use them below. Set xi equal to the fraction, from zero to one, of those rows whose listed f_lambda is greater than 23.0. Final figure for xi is 0.00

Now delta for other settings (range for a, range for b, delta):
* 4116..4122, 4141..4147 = 45.2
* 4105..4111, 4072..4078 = 44.5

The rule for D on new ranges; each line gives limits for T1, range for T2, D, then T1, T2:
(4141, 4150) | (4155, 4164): 22.9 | 21.86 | 23.97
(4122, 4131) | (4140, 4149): 23.1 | 23.84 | 22.35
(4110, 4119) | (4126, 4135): 23.8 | 24.09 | 23.42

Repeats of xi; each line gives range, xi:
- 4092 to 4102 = 0.43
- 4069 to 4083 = 0.44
